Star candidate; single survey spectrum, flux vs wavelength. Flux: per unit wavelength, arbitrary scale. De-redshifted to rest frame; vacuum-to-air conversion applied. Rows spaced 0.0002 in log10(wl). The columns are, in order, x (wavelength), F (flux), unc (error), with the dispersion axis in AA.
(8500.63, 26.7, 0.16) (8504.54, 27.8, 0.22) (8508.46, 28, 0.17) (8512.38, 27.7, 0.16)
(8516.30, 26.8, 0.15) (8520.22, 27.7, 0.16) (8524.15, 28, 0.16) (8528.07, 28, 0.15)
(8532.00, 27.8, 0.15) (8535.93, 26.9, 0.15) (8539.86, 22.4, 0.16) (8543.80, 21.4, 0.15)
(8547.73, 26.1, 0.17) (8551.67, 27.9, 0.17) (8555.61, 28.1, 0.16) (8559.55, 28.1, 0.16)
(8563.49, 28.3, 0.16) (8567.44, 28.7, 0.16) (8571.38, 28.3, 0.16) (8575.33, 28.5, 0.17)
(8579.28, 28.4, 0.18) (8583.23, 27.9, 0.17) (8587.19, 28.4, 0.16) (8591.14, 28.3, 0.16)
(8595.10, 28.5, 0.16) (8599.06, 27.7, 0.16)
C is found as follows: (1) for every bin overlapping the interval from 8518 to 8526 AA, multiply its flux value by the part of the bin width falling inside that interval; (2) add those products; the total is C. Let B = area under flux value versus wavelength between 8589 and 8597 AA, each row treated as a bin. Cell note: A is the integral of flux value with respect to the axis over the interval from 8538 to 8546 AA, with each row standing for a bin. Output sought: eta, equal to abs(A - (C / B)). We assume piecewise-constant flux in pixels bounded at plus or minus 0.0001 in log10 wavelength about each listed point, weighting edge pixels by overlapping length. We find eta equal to 175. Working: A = 176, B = 227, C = 222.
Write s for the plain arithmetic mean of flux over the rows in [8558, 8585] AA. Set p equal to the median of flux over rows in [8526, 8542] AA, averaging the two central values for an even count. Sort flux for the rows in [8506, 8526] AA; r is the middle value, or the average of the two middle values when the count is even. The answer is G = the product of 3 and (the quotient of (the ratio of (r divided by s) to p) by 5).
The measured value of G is 0.0215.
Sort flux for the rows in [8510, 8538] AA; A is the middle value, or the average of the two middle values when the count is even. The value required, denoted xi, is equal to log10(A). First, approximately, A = 27.7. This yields 1.44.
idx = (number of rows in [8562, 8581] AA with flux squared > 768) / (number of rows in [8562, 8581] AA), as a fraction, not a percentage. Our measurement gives 1.00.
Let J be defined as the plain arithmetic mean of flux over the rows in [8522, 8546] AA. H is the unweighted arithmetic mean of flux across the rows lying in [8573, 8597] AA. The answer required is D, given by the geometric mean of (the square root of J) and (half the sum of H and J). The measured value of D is 11.7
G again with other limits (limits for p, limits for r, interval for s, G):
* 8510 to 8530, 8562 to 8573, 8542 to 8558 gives 0.0237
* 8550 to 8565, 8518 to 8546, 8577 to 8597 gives 0.0209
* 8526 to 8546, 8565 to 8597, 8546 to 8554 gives 0.0235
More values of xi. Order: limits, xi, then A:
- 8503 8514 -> 1.44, 27.8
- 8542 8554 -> 1.42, 26.1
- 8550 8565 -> 1.45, 28.1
